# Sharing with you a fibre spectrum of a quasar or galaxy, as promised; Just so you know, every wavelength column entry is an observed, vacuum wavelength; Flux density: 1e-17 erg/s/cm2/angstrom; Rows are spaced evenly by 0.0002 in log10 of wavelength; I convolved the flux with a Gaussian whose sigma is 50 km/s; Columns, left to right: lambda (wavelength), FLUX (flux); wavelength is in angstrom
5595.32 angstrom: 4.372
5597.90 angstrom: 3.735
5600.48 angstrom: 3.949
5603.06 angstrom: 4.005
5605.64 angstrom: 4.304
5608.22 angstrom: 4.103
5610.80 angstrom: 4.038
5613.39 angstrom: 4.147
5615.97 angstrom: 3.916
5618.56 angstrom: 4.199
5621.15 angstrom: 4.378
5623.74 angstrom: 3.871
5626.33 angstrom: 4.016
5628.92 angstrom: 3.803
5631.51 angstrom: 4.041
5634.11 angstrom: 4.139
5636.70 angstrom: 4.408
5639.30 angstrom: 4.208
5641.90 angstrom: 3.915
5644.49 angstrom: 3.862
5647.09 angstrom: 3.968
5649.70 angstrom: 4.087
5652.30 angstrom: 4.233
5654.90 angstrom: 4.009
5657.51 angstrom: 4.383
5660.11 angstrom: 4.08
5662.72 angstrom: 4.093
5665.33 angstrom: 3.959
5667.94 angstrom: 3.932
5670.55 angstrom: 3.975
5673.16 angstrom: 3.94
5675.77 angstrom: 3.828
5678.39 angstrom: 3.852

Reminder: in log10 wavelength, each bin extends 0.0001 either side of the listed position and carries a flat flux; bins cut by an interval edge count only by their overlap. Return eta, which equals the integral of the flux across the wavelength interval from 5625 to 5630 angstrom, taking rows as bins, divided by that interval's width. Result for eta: 3.92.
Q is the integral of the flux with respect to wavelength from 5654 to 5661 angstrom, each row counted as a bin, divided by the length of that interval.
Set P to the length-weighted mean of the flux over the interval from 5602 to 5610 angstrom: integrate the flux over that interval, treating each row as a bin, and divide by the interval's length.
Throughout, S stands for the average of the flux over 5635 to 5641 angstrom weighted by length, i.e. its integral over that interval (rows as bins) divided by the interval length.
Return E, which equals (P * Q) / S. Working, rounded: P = 4.14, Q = 4.17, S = 4.27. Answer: 4.04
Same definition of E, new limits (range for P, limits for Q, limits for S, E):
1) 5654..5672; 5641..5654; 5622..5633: 4.13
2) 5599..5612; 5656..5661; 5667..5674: 4.37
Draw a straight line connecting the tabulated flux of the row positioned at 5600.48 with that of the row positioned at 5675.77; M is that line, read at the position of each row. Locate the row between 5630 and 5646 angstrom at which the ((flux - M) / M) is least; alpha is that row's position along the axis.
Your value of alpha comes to 5644.49 angstrom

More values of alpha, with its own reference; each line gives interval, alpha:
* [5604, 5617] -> 5615.97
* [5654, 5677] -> 5675.77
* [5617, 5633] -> 5628.92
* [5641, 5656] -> 5644.49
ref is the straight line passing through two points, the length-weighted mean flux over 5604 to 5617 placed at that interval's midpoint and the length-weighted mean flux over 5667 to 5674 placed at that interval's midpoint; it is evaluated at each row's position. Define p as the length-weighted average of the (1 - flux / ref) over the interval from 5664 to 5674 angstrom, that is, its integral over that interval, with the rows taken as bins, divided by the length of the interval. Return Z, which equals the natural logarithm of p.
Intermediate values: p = 0.001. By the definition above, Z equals -7.1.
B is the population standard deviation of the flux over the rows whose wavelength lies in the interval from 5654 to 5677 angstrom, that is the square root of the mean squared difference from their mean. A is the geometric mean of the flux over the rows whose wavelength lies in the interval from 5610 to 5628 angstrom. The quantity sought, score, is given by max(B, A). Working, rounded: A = 4.08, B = 0.148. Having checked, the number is 4.08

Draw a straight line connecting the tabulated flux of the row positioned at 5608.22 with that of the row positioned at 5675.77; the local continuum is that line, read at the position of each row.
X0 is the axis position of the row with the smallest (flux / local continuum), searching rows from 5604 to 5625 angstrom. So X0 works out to 5623.74 angstrom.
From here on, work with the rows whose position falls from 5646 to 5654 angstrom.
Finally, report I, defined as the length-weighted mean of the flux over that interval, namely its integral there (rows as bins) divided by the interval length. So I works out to 4.09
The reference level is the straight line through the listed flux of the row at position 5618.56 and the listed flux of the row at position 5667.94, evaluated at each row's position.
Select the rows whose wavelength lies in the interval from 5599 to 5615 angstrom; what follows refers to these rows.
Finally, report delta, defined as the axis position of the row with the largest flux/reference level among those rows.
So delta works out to 5605.64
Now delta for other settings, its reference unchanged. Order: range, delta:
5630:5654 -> 5636.70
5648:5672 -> 5657.51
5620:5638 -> 5636.70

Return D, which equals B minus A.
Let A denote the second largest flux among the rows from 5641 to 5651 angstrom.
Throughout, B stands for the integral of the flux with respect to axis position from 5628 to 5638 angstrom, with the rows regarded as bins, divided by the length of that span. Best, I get 0.141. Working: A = 3.968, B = 4.11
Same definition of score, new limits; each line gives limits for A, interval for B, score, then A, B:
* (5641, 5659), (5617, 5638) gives 4.06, 4.06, 0.204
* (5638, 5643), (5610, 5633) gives 4.06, 4.06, 0.167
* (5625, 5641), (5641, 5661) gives 4.10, 4.10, 0.161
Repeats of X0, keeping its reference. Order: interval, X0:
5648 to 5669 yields 5667.94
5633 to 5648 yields 5644.49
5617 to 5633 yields 5628.92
